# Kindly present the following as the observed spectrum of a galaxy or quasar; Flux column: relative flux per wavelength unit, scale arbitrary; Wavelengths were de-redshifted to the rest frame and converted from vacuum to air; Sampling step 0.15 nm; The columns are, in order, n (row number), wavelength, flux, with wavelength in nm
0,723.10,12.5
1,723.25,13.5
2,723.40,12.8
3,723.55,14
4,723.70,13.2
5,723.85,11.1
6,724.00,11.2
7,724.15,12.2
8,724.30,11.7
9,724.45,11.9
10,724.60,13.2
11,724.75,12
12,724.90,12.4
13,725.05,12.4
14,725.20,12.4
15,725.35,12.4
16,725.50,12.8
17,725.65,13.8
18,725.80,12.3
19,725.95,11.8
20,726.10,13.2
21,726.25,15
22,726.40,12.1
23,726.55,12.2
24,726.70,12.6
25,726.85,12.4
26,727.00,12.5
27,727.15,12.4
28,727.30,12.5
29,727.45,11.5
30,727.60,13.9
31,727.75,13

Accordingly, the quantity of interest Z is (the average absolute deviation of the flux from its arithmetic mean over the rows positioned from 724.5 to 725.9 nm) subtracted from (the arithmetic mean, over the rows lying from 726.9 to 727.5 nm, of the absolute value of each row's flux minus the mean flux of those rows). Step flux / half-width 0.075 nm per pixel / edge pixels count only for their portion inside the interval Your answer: -0.1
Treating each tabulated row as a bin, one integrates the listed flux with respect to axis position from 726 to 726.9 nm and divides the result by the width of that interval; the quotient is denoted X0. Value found 12.9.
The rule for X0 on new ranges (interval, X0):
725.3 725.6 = 12.7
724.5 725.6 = 12.5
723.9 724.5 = 11.7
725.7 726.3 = 13.0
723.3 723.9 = 12.9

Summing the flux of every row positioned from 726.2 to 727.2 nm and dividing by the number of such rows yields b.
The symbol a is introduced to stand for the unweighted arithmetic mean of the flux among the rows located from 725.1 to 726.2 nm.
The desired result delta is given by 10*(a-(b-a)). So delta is 126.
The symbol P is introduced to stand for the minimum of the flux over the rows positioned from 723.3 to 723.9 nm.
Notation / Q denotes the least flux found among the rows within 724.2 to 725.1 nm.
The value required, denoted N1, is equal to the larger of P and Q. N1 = 11.7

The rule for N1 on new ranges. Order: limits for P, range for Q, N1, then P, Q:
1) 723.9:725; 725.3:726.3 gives 11.8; 11.2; 11.8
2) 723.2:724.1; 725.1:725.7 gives 12.4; 11.1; 12.4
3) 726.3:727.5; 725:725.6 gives 12.4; 11.5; 12.4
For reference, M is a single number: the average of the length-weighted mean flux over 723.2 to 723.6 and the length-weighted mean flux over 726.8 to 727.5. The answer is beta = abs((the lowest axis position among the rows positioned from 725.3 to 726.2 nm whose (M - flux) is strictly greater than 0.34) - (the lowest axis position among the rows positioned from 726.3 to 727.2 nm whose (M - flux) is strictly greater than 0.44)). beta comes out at 1.05 nm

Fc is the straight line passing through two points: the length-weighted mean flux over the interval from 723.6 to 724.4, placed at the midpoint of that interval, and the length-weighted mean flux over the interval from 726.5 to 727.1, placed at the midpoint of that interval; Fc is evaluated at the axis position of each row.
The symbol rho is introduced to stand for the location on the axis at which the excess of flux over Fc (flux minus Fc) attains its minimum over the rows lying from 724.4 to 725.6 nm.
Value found 724.45 nm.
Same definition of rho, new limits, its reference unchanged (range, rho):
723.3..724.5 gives 723.85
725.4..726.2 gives 725.95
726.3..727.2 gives 726.40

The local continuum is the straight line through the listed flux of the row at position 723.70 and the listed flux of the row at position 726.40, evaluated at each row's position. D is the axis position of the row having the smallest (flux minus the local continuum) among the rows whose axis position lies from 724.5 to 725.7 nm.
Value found 724.75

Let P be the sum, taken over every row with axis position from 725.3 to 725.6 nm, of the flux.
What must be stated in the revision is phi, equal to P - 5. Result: 20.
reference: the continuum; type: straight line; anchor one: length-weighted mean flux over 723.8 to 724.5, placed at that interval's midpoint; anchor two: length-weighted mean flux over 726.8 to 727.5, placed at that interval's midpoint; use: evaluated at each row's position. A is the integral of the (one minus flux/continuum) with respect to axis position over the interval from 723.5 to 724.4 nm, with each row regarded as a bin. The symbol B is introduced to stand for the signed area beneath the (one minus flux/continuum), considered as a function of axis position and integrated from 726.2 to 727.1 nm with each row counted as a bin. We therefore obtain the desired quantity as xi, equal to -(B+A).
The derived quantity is 0.09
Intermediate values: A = -0.046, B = -0.041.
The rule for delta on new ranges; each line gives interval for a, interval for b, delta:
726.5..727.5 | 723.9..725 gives 125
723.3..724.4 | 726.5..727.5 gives 123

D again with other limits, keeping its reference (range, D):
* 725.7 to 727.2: 725.95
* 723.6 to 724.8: 723.85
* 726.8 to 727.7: 727.45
